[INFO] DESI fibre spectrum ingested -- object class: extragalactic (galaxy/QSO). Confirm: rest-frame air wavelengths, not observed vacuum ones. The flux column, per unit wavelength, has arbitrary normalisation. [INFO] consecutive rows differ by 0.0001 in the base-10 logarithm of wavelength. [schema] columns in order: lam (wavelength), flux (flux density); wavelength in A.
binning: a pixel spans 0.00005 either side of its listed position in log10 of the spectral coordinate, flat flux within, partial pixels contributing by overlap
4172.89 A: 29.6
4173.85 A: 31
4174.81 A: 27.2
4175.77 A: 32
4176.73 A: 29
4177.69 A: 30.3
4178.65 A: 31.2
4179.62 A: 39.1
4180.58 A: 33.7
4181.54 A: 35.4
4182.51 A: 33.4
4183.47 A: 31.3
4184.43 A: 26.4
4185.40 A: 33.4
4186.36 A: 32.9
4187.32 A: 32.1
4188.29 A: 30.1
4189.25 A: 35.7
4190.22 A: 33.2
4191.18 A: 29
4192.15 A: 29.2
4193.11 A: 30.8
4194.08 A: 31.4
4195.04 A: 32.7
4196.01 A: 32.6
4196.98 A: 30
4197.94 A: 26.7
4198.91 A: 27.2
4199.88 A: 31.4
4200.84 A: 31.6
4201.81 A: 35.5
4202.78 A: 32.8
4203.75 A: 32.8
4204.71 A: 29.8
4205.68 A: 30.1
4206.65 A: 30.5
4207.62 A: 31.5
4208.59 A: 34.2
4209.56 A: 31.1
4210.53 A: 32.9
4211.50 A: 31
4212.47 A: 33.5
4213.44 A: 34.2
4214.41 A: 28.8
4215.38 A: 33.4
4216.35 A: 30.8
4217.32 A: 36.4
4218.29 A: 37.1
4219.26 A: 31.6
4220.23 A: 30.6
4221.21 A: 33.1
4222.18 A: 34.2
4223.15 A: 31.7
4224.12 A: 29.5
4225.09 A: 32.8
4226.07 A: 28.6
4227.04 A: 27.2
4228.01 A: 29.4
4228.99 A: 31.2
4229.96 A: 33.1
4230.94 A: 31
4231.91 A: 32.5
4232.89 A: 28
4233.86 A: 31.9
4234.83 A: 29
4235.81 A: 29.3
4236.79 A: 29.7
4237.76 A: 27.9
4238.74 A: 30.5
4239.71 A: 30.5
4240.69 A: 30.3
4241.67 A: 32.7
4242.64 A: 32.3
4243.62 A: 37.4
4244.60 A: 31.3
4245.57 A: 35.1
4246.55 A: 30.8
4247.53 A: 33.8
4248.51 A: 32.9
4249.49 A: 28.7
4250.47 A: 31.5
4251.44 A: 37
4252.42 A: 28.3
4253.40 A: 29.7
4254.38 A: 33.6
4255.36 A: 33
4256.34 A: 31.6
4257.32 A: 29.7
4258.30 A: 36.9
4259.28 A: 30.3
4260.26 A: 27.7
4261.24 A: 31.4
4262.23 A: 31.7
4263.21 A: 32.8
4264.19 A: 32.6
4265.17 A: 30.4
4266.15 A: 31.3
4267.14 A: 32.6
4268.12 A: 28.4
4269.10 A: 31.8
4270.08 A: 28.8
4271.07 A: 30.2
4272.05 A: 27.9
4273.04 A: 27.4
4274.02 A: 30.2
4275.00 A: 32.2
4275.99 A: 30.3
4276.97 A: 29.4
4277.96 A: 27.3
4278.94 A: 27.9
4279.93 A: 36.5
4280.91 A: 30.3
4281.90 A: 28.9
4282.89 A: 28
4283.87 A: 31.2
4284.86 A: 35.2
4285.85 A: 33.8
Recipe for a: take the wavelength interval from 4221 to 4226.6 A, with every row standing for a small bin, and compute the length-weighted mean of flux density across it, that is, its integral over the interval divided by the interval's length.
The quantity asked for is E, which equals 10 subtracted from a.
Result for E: 21.6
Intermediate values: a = 31.6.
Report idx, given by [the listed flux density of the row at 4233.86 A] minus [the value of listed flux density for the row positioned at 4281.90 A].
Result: 3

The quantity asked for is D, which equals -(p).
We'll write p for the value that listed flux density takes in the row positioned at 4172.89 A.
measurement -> -29.6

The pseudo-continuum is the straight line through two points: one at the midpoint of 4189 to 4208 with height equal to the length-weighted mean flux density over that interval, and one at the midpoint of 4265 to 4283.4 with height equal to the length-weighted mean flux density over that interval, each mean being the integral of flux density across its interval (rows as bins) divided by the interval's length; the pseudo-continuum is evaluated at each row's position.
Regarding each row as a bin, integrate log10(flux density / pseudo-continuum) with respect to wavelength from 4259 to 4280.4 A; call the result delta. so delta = 0.1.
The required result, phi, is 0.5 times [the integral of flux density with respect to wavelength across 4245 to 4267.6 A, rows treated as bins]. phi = 360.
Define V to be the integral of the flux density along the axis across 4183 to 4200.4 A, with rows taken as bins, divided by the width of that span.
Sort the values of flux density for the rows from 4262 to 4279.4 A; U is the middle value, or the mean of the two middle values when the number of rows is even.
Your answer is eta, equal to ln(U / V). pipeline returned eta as -0.02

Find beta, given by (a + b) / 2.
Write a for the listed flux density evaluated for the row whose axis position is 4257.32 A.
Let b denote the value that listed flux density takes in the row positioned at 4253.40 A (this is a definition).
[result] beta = 29.7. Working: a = 29.7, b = 29.7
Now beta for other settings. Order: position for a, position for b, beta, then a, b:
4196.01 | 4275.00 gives 32.4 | 32.6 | 32.2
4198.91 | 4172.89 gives 28.4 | 27.2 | 29.6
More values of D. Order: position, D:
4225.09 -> -32.8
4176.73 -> -29.0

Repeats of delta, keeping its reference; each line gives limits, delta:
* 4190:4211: 0.0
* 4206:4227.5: 0.3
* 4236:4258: 0.4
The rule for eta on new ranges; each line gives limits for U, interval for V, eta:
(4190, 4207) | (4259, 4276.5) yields 0.02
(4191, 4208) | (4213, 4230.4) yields -0.02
